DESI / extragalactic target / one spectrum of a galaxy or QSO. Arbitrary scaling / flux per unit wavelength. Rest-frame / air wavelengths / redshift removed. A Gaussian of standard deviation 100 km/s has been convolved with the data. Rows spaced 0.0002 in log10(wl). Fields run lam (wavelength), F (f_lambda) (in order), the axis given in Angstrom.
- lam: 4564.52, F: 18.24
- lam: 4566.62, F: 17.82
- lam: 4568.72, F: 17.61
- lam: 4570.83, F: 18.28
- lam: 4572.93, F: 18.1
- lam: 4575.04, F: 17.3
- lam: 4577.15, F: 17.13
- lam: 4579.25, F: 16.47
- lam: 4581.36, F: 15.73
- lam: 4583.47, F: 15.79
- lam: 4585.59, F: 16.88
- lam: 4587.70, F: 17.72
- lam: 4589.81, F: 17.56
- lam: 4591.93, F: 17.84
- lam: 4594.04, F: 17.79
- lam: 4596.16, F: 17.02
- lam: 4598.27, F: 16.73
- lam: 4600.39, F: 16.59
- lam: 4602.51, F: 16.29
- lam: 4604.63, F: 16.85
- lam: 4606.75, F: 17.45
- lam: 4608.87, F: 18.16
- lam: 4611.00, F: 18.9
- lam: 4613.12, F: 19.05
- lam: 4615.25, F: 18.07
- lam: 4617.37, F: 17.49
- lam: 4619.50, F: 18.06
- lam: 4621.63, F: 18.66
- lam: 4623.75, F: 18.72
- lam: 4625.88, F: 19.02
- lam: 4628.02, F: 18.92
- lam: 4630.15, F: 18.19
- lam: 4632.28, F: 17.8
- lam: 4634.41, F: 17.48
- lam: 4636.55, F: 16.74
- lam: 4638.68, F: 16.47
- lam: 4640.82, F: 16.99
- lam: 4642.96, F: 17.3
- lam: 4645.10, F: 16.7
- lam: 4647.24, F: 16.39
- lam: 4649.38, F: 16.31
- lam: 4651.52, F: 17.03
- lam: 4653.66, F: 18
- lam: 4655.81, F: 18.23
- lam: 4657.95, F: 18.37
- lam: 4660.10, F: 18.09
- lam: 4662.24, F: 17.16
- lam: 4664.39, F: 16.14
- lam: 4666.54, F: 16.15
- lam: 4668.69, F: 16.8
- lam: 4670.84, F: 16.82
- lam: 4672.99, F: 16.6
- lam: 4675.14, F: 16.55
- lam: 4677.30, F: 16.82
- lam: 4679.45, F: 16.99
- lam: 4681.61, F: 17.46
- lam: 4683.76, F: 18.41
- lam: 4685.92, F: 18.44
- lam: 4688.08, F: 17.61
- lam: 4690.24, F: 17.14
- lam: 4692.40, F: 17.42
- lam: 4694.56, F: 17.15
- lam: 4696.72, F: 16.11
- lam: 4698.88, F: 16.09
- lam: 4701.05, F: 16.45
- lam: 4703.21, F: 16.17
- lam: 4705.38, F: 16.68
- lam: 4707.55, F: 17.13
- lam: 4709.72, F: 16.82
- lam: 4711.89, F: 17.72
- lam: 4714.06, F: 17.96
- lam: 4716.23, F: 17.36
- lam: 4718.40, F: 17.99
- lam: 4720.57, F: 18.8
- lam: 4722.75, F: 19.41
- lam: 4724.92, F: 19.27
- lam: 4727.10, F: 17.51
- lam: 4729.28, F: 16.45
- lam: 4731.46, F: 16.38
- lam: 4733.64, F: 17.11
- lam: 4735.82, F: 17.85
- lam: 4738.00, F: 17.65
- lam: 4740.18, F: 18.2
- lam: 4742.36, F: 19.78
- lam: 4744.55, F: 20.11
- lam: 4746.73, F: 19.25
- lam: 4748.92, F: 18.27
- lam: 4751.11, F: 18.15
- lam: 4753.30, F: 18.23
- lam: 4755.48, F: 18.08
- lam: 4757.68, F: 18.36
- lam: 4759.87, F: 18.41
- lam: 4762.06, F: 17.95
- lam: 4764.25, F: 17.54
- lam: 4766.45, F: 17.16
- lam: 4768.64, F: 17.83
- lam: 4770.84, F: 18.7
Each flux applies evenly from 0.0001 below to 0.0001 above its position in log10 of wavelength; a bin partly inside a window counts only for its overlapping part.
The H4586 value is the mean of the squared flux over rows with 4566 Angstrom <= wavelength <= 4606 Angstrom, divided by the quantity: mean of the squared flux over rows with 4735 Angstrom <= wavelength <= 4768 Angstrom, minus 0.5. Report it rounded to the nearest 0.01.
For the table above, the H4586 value 0.87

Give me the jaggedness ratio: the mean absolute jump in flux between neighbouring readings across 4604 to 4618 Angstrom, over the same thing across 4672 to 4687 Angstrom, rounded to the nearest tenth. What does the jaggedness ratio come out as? 1.9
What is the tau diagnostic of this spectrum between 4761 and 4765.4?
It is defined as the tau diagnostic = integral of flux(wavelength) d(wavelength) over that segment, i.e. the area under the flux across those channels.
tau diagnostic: 78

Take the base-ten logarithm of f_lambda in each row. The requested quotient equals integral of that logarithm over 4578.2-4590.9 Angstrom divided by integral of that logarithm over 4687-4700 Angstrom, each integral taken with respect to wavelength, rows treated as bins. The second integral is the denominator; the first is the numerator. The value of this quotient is 0.97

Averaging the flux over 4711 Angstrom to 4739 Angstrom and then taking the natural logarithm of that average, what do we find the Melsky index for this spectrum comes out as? 2.88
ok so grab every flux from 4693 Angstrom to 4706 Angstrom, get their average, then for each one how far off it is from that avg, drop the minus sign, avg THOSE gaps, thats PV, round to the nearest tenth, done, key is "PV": 0.3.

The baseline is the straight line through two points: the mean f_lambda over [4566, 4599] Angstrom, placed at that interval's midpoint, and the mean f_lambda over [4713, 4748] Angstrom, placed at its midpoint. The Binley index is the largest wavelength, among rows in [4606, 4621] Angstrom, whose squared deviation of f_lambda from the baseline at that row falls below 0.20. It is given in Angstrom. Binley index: 4617.37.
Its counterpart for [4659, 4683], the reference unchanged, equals 4681.61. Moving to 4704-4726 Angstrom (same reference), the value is 4718.40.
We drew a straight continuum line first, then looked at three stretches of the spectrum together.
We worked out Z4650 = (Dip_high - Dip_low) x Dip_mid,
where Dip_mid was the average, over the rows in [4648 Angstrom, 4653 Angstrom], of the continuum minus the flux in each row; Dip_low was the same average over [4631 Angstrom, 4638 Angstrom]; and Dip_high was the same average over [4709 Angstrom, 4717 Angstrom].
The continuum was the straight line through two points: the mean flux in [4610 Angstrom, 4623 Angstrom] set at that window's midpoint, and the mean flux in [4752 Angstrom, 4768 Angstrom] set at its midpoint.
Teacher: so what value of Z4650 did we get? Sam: -1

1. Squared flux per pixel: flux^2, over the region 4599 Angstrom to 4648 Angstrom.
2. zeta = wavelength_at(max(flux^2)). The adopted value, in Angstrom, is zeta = 4613.12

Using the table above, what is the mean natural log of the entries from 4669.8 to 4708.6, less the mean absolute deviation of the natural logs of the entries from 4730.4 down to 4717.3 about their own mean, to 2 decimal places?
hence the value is 2.78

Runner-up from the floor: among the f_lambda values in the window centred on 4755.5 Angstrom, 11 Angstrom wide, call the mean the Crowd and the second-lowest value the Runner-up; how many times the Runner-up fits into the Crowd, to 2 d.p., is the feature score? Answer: 1.01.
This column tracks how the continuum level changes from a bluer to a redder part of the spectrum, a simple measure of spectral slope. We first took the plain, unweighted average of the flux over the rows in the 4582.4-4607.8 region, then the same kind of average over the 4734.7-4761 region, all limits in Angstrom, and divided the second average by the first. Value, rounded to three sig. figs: 1.09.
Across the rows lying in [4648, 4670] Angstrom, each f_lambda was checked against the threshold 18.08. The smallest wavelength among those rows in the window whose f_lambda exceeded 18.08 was 4655.81 Angstrom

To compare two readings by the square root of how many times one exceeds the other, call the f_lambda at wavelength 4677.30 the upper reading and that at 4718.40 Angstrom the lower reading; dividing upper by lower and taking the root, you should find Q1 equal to 0.967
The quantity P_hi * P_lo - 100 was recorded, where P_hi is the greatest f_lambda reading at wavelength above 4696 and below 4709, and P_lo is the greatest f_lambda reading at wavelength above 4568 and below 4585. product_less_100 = 213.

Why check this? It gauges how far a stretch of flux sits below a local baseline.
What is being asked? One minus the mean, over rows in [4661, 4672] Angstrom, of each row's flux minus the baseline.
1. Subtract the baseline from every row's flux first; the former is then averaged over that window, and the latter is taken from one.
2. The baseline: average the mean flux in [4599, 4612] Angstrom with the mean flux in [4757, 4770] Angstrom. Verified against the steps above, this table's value 2.0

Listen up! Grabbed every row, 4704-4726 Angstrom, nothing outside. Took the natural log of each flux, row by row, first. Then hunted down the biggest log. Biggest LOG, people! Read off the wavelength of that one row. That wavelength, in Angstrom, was 4722.75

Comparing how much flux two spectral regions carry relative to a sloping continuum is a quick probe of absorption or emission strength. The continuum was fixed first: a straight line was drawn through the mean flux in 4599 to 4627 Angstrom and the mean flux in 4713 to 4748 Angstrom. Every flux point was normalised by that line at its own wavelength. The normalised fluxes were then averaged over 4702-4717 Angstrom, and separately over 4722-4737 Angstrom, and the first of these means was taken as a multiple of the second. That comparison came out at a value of 0.97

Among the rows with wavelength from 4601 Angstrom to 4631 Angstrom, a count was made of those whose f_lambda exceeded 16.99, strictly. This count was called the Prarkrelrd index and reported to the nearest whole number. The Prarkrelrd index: 12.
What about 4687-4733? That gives 13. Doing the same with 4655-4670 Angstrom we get 4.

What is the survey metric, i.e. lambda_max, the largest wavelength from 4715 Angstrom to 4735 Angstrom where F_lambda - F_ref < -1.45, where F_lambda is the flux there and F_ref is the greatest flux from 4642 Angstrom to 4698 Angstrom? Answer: 4731.46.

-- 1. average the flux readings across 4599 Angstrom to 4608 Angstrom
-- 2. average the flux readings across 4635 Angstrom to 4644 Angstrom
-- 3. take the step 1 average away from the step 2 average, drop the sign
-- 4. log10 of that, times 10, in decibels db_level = -11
